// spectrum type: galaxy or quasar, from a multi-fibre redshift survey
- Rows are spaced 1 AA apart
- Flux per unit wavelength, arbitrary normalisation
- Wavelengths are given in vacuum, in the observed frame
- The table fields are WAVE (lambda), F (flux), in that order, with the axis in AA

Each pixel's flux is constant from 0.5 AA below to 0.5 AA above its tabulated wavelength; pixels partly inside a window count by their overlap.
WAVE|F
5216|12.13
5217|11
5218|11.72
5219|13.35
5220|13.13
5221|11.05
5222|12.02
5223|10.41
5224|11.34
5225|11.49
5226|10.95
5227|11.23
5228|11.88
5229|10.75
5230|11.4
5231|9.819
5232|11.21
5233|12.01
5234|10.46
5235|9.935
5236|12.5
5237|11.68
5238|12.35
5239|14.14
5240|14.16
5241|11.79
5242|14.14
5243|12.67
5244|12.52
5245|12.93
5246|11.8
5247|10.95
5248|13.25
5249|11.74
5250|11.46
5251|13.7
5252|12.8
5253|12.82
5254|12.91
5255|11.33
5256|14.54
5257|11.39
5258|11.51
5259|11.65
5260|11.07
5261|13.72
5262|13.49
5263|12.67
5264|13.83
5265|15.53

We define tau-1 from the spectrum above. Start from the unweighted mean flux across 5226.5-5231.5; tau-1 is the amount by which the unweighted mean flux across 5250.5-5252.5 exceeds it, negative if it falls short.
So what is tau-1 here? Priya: 2.2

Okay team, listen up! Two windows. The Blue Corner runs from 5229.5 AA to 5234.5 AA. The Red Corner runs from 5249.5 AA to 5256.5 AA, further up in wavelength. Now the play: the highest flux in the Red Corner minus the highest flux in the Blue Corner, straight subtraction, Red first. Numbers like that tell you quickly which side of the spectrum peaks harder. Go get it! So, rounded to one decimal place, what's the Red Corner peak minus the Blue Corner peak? 2.5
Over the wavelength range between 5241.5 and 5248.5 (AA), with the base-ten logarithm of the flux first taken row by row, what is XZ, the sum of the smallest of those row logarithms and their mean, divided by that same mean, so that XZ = 1.95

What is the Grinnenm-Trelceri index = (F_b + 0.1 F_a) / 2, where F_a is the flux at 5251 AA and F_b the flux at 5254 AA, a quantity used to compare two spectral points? 7.1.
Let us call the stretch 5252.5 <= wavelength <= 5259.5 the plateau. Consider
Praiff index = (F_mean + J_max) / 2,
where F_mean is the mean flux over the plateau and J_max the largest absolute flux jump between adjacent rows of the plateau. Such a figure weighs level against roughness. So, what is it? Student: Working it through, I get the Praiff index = 7.76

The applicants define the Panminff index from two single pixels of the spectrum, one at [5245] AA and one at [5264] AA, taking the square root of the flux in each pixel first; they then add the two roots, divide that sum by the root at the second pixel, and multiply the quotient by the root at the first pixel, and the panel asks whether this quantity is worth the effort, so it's 7.07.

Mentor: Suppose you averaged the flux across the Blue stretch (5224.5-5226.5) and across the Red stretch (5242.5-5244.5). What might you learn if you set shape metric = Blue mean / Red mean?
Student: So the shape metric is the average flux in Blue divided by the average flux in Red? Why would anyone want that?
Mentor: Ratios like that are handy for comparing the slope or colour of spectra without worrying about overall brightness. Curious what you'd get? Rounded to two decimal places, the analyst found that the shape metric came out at 0.89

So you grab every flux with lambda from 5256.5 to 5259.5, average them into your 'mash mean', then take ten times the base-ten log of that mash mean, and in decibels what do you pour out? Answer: 10.6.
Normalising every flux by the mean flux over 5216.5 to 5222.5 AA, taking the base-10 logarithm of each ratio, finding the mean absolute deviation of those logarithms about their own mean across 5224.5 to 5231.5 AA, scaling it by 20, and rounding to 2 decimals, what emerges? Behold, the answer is 0.39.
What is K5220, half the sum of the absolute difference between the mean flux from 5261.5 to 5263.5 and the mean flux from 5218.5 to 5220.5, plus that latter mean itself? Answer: 6.7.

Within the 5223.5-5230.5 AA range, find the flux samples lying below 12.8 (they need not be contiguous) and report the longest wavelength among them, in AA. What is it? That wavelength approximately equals 5230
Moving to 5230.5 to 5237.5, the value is 5237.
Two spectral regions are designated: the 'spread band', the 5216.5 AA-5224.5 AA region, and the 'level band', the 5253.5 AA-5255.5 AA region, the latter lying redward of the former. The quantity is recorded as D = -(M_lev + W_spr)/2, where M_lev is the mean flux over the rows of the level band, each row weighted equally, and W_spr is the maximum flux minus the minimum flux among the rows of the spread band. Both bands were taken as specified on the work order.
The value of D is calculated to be -7.53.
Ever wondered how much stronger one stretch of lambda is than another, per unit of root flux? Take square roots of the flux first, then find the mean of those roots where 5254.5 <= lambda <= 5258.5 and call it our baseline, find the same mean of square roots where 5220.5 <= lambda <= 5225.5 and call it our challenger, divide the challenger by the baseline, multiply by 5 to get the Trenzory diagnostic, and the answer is 4.8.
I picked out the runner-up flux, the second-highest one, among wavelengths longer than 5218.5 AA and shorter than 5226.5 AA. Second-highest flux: 13.13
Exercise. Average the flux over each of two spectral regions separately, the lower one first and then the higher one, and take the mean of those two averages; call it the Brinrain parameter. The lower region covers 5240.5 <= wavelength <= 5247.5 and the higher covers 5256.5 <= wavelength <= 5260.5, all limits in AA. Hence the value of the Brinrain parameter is 11.9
